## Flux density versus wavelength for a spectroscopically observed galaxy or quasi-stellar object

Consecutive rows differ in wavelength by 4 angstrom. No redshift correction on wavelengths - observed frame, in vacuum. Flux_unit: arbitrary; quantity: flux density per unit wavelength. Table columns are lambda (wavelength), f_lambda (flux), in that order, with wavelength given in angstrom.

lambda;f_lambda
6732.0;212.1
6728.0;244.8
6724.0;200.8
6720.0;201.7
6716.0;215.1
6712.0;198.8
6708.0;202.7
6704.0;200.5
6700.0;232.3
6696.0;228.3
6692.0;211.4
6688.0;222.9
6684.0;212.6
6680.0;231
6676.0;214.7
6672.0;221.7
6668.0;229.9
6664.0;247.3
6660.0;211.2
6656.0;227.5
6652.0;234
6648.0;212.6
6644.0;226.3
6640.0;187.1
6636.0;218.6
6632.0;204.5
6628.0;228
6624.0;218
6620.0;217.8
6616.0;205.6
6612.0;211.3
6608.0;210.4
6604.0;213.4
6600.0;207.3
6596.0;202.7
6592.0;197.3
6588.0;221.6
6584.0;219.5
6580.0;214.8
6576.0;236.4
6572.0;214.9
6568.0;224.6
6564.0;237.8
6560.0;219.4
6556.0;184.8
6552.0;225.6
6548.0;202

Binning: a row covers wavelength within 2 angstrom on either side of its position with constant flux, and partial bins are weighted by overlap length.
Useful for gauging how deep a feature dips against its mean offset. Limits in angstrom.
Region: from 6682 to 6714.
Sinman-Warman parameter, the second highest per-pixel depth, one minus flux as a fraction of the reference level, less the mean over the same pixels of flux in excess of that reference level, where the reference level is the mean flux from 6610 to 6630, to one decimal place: 2.5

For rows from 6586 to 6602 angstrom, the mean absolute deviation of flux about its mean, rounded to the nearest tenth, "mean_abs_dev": 7.2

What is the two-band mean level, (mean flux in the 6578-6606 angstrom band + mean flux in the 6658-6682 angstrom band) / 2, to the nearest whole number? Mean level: 218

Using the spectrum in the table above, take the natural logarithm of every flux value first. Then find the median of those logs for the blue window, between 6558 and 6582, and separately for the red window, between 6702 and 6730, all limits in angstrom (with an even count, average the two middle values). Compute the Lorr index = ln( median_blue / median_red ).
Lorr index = 0.018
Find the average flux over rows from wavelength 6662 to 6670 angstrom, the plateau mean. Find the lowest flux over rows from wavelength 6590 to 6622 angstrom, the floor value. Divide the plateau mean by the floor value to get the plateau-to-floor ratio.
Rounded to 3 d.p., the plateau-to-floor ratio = 1.209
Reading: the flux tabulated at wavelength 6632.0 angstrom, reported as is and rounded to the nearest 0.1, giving 204.5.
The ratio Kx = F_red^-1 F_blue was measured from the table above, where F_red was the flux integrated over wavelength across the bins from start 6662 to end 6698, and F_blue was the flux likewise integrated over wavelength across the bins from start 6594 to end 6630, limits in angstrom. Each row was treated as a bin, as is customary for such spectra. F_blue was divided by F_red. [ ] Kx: 0.948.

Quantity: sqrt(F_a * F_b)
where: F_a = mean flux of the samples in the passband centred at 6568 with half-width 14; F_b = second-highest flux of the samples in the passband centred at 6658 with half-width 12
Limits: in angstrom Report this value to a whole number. 226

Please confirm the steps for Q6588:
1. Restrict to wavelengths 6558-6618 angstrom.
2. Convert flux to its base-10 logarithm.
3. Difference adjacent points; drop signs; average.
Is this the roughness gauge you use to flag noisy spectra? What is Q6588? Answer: 0.020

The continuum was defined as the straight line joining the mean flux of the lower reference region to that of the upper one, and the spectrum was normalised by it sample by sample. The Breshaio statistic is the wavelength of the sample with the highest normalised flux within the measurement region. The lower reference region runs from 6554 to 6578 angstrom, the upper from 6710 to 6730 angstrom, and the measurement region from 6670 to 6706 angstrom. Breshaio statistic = 6700.0 angstrom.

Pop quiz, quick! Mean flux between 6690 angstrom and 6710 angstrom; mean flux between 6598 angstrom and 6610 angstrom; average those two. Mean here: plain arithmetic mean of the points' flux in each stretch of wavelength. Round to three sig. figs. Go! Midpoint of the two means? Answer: 213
